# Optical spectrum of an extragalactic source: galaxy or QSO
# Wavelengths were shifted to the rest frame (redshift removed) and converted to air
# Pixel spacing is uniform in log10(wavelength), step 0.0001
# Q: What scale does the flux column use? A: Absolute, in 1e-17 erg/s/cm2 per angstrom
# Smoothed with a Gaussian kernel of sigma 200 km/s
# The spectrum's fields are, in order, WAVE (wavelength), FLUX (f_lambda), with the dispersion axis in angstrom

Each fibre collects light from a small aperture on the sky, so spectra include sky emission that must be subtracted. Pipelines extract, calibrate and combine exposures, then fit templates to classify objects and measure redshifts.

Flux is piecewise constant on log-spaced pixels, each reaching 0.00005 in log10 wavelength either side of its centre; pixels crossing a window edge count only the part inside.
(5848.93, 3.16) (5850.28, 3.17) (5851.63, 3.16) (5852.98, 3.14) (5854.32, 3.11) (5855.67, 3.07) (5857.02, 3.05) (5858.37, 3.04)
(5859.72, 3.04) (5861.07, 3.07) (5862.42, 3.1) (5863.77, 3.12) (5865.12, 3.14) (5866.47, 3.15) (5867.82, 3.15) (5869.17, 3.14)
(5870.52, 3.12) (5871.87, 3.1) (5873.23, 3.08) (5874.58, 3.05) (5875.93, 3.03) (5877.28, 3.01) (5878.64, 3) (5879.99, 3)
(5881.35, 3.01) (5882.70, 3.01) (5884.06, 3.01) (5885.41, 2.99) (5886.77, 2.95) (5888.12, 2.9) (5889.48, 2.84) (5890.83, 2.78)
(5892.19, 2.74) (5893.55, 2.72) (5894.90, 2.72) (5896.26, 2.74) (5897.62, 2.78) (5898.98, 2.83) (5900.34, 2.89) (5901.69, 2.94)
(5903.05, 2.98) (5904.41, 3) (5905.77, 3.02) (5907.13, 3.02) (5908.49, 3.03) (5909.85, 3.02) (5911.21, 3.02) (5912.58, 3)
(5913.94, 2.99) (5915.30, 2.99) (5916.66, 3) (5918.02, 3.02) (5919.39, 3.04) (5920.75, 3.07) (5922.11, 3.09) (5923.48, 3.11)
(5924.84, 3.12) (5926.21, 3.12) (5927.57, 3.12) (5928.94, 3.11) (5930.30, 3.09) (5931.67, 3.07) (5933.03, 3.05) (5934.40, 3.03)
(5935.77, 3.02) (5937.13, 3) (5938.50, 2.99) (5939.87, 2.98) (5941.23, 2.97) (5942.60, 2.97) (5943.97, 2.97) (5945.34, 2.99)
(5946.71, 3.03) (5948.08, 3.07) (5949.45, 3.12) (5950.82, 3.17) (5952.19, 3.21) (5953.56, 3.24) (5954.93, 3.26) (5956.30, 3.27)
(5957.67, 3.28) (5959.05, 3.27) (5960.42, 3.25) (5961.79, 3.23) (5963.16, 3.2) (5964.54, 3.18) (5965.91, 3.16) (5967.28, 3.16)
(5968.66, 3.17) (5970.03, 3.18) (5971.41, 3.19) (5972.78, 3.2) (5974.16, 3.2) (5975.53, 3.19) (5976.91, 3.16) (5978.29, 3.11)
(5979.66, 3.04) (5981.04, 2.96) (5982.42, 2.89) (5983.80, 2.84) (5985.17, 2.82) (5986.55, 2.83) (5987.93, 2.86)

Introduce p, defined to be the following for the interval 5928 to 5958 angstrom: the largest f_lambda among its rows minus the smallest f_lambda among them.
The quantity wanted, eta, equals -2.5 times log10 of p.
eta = 1.3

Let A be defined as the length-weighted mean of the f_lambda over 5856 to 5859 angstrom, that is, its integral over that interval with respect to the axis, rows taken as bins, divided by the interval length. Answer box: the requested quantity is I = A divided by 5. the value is 0.609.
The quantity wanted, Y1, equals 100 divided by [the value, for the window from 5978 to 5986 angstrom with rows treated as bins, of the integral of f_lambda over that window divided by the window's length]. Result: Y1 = 34.1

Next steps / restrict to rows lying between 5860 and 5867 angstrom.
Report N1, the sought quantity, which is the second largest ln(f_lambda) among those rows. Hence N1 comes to 1.14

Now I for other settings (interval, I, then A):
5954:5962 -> 0.652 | 3.26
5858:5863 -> 0.612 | 3.06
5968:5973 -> 0.637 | 3.19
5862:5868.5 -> 0.627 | 3.13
